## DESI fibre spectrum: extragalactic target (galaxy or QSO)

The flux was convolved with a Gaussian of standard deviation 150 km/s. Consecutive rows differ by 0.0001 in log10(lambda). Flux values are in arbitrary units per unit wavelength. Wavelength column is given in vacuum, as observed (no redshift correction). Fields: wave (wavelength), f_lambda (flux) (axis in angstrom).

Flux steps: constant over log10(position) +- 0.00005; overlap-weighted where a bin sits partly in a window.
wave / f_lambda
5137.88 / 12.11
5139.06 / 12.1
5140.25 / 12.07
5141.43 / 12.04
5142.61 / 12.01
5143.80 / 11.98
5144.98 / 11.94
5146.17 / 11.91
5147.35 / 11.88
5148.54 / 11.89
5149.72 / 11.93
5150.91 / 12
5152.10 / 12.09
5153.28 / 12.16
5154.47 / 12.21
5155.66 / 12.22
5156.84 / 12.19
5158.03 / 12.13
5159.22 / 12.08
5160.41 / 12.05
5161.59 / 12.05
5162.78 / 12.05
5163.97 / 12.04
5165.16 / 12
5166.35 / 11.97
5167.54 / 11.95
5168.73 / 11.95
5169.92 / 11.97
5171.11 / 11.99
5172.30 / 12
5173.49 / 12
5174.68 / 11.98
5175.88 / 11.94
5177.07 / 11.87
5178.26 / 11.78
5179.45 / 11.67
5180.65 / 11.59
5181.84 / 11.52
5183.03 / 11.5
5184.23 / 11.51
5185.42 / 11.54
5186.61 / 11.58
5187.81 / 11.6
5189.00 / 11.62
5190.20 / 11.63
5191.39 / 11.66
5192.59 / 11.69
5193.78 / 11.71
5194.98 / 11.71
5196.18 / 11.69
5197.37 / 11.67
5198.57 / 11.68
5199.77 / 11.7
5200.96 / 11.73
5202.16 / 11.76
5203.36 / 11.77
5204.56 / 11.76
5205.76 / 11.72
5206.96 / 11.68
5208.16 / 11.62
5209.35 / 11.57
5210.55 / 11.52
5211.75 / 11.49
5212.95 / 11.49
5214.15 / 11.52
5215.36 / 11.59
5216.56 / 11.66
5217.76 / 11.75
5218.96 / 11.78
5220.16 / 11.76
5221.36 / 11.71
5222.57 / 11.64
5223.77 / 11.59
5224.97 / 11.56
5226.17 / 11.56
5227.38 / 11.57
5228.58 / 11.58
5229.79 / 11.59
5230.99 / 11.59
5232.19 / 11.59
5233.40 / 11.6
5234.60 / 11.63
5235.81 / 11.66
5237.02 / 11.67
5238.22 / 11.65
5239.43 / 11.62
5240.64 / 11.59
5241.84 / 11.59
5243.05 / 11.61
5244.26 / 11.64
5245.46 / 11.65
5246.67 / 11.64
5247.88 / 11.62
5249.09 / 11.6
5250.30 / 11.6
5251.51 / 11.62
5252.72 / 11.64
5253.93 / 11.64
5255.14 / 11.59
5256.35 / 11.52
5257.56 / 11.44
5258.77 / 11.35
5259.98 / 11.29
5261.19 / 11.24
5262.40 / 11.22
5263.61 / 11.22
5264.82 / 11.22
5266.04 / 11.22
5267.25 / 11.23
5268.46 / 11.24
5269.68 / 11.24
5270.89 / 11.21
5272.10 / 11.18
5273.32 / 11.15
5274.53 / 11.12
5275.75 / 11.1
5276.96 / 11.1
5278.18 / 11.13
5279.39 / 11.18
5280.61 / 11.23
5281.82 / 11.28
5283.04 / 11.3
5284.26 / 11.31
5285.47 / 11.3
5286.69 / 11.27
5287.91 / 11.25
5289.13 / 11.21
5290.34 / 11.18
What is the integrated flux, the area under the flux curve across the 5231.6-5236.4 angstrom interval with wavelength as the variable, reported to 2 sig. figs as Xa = 56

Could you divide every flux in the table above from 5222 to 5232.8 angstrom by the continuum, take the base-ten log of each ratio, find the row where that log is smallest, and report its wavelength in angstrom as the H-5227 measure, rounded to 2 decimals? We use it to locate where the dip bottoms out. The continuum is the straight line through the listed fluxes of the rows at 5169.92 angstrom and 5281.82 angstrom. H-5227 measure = 5224.97 angstrom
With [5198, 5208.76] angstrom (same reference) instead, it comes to 5208.16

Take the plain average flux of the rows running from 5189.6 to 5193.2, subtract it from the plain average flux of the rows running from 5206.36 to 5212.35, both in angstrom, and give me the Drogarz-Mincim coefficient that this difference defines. -0.08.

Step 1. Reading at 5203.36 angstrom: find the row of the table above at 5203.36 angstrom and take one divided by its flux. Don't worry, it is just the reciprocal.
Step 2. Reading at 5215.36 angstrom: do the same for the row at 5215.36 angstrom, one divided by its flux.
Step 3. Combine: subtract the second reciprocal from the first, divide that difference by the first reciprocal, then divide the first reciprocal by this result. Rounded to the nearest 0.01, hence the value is -5.47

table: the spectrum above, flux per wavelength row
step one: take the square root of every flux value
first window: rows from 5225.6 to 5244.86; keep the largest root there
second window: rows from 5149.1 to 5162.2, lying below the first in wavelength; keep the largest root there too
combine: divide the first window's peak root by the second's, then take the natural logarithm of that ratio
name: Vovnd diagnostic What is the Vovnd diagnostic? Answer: -0.0230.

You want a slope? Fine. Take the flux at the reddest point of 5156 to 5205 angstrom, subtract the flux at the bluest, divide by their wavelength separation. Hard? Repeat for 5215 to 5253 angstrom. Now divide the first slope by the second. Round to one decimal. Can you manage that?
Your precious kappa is -6.7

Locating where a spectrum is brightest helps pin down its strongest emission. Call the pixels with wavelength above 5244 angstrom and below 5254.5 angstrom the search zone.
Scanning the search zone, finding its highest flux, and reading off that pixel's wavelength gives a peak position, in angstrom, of 5245.46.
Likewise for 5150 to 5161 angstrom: 5155.66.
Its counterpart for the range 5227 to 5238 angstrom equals 5237.02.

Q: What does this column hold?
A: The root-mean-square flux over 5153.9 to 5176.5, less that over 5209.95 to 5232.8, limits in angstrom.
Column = 0.43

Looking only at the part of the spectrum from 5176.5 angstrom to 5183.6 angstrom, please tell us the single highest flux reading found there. 11.87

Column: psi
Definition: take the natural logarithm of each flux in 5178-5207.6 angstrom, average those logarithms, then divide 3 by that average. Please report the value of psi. 1.22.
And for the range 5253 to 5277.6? 1.24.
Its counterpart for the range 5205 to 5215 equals 1.23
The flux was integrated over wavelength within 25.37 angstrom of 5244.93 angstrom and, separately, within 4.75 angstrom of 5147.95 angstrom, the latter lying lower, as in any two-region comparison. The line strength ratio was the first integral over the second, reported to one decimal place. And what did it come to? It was 5.2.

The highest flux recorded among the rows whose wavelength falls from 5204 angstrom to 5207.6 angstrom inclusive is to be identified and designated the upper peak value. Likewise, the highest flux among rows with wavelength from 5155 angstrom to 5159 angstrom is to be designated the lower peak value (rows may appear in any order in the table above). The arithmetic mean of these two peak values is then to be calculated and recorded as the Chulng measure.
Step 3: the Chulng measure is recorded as 12.0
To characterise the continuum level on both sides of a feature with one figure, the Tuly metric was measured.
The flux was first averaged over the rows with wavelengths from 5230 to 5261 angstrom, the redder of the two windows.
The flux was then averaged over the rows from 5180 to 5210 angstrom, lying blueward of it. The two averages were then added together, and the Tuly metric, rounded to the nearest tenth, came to 23.2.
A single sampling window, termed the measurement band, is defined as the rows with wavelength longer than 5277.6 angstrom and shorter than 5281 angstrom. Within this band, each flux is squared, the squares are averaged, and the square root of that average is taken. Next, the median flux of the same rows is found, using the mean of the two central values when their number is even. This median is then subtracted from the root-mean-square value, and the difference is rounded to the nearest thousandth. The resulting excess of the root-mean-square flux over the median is 0.000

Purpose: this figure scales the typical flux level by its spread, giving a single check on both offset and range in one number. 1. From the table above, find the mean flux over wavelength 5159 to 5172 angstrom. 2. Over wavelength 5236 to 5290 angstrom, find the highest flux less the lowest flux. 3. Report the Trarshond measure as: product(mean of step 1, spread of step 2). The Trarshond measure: 6.8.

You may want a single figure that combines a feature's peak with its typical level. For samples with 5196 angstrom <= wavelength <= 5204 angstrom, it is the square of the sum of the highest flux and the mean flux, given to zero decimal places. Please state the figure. 552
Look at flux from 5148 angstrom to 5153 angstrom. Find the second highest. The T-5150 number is 12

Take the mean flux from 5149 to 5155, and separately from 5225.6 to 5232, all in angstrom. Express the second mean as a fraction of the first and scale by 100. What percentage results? 96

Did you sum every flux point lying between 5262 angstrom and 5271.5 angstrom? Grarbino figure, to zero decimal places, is 90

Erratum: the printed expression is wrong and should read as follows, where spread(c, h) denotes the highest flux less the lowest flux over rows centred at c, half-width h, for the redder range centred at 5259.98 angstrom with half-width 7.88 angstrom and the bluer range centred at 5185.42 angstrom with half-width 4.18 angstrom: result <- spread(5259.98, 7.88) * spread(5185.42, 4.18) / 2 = 0.03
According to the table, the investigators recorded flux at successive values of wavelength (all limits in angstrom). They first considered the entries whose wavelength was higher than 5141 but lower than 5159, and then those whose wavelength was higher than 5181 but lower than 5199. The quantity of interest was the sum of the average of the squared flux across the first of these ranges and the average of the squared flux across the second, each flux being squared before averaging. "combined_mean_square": 280.0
